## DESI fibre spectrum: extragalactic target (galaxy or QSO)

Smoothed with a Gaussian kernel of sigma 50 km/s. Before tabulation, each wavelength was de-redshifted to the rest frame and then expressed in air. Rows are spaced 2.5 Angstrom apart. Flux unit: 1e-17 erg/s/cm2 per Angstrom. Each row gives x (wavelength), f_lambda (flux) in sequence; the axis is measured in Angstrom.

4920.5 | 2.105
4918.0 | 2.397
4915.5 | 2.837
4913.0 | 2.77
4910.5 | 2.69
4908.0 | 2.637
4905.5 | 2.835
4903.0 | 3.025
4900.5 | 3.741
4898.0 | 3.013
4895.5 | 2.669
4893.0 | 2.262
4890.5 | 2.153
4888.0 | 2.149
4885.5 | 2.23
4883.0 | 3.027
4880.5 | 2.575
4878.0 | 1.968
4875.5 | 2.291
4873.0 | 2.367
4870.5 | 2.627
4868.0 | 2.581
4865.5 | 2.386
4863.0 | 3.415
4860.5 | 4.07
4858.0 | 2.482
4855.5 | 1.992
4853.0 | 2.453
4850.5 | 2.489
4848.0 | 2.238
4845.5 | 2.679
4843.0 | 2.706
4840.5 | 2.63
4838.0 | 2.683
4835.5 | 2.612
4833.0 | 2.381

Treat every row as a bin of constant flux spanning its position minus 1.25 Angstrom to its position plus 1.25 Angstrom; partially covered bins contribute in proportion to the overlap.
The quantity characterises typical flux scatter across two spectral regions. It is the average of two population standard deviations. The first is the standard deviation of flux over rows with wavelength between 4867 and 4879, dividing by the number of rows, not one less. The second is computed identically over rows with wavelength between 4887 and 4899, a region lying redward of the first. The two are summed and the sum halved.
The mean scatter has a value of 0.29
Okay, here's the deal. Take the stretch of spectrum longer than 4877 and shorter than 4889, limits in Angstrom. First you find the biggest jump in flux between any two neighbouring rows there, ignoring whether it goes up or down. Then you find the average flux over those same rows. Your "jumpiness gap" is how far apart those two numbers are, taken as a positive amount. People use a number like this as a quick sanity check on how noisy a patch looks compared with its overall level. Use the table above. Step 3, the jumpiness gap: 1.6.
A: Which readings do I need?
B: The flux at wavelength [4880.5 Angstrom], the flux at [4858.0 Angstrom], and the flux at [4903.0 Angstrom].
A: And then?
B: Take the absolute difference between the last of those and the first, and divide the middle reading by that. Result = 5.5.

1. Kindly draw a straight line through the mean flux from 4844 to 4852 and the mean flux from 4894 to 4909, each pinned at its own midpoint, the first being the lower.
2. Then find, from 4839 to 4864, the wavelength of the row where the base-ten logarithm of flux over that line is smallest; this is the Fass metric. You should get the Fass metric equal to 4855.5 Angstrom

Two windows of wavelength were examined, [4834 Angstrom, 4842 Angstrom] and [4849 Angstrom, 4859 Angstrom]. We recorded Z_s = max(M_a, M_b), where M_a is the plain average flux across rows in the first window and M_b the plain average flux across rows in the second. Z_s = 2.64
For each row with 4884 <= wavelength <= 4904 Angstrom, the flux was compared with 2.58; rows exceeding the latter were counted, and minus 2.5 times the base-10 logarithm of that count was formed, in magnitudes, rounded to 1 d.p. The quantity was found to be -1.5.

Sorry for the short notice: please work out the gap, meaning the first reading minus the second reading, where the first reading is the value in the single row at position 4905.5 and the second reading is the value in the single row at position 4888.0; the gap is 0.7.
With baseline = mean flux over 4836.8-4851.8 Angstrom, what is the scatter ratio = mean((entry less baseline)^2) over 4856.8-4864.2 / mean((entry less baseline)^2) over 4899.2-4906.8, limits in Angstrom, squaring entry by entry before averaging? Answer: 1.8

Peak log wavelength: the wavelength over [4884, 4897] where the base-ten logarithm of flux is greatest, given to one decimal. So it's 4895.5 Angstrom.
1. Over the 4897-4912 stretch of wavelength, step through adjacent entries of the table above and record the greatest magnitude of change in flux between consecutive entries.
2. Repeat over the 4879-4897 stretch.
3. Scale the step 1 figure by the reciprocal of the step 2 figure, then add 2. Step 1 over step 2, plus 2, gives 2.91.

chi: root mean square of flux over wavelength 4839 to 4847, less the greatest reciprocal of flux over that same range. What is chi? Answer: 2.29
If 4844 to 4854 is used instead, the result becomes 2.02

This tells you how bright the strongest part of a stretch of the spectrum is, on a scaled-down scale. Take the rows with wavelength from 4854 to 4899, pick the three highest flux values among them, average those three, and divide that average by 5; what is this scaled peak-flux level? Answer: 0.70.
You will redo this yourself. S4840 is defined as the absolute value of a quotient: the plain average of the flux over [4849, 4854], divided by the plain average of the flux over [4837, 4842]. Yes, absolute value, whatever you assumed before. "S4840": 0.93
